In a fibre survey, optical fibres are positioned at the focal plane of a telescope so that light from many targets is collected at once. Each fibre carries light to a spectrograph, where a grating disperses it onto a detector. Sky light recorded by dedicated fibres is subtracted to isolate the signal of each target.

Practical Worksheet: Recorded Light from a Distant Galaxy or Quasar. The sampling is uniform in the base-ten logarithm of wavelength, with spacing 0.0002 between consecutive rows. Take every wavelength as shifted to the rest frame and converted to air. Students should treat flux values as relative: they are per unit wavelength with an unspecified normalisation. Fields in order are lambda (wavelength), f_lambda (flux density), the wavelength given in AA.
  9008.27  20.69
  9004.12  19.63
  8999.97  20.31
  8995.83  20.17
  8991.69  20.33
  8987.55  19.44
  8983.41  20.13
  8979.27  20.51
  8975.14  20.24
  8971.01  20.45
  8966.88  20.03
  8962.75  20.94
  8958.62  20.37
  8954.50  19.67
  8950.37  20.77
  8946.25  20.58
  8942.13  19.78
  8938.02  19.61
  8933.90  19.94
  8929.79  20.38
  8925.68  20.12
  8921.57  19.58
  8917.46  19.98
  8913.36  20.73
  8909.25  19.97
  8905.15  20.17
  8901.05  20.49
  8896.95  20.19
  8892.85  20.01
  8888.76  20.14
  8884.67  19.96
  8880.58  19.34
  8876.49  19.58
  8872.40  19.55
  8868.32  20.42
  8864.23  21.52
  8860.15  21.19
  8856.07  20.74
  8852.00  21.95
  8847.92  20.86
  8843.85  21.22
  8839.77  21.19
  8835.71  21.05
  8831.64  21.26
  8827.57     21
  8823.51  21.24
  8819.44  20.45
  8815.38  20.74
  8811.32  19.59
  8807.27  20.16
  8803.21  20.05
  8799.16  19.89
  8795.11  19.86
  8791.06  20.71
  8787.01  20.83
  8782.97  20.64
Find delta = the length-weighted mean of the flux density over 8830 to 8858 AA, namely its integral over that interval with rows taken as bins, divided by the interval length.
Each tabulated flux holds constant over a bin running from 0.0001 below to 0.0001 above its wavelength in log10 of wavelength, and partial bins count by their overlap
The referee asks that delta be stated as 21.2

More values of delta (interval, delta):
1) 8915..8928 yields 19.9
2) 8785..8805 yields 20.3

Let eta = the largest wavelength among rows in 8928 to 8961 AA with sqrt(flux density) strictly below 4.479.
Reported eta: 8954.50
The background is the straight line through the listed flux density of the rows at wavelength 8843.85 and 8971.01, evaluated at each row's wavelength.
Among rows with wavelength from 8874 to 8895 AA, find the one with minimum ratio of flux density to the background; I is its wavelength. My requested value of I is 8880.58 AA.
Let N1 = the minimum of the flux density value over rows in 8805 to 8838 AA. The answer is 19.59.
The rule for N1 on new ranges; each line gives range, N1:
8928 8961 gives 19.61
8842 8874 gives 19.55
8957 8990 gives 19.44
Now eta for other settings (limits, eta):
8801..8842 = 8811.32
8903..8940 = 8938.02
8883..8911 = 8909.25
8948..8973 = 8966.88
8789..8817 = 8811.32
